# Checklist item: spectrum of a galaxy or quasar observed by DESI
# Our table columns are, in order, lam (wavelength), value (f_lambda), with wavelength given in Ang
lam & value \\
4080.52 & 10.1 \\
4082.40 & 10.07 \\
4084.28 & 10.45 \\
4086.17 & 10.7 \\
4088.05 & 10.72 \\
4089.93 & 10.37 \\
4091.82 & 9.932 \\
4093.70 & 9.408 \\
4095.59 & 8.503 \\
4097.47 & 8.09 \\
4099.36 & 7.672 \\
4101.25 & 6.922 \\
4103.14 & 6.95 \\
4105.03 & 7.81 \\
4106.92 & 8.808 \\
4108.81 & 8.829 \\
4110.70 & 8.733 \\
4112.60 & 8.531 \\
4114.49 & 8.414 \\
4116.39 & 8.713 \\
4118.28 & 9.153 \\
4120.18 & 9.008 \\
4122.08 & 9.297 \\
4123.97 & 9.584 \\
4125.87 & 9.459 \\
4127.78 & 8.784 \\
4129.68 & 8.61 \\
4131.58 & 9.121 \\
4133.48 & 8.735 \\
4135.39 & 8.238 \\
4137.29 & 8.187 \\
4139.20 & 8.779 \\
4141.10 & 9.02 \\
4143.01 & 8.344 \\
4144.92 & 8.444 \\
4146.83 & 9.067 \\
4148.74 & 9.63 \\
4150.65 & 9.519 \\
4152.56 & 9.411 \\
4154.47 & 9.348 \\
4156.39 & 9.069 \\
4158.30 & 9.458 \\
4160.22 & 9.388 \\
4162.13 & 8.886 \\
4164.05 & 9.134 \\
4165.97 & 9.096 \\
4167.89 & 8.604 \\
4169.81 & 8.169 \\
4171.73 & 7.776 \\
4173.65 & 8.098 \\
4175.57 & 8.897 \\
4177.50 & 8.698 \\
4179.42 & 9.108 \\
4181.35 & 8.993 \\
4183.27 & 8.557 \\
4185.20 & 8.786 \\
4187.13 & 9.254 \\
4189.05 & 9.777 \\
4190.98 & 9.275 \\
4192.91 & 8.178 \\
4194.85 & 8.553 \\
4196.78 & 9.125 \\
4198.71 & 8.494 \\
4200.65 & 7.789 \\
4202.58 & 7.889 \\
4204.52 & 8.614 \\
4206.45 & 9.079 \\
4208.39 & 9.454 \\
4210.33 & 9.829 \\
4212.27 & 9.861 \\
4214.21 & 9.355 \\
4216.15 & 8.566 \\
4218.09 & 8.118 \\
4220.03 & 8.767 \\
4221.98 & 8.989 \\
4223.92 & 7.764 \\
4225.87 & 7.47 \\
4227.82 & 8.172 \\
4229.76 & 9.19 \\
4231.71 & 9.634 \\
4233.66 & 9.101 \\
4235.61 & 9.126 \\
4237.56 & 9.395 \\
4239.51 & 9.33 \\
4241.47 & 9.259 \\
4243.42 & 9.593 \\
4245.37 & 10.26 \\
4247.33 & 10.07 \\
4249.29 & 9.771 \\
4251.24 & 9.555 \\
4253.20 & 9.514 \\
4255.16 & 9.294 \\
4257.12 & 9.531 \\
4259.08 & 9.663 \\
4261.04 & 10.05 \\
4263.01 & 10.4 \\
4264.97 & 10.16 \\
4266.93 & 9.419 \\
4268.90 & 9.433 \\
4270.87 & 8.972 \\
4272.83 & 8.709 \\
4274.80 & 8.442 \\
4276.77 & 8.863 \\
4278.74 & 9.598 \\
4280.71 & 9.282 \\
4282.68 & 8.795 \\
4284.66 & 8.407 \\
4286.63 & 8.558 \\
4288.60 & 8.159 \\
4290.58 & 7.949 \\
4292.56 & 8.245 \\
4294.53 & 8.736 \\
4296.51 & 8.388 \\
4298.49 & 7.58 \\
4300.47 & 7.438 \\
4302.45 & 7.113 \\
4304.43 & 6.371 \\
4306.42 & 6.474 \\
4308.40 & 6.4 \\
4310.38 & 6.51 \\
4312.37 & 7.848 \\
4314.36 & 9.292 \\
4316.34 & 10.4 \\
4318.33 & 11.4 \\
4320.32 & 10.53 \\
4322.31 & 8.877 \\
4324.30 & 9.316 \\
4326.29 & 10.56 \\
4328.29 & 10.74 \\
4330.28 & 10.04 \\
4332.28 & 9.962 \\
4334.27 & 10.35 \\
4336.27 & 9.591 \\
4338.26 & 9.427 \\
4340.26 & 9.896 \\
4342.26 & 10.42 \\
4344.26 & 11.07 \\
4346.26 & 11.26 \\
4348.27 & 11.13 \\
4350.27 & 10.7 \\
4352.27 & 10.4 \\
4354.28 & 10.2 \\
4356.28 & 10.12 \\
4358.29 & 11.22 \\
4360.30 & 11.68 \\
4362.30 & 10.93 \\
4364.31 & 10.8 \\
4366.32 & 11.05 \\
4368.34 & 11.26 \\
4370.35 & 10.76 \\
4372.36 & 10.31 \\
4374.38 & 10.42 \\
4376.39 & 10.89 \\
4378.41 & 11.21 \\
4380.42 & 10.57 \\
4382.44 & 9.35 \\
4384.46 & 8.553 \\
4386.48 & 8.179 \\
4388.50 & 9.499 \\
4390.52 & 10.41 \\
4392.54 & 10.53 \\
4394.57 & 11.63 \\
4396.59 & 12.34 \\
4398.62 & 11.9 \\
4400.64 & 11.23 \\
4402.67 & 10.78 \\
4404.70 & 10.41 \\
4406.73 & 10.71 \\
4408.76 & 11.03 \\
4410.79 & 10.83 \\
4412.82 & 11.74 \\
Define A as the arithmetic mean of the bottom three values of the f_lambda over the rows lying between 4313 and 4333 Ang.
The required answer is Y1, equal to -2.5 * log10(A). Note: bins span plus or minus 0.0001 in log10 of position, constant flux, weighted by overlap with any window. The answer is -2.40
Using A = 9.2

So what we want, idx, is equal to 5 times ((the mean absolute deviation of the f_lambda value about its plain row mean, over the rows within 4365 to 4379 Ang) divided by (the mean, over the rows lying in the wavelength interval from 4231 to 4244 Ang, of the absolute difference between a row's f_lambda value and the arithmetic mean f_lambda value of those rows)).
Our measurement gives 9.0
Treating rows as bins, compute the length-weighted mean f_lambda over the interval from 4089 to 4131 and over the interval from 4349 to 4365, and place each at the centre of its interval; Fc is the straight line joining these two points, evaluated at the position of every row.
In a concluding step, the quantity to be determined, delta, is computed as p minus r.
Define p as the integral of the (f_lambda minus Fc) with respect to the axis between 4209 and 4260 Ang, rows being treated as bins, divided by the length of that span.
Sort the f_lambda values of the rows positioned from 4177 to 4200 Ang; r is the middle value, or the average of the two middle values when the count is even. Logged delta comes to -9.4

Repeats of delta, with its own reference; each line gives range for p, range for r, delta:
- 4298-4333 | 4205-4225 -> -10.7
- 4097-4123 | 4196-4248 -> -9.5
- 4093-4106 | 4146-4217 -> -9.8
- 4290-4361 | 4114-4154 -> -10.1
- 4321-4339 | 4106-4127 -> -9.5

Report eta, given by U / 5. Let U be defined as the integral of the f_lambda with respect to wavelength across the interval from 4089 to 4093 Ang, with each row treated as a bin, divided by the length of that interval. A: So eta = 2.02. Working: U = 10.1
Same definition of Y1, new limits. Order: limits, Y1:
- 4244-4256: -2.44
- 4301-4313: -2.02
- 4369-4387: -2.35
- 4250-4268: -2.43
